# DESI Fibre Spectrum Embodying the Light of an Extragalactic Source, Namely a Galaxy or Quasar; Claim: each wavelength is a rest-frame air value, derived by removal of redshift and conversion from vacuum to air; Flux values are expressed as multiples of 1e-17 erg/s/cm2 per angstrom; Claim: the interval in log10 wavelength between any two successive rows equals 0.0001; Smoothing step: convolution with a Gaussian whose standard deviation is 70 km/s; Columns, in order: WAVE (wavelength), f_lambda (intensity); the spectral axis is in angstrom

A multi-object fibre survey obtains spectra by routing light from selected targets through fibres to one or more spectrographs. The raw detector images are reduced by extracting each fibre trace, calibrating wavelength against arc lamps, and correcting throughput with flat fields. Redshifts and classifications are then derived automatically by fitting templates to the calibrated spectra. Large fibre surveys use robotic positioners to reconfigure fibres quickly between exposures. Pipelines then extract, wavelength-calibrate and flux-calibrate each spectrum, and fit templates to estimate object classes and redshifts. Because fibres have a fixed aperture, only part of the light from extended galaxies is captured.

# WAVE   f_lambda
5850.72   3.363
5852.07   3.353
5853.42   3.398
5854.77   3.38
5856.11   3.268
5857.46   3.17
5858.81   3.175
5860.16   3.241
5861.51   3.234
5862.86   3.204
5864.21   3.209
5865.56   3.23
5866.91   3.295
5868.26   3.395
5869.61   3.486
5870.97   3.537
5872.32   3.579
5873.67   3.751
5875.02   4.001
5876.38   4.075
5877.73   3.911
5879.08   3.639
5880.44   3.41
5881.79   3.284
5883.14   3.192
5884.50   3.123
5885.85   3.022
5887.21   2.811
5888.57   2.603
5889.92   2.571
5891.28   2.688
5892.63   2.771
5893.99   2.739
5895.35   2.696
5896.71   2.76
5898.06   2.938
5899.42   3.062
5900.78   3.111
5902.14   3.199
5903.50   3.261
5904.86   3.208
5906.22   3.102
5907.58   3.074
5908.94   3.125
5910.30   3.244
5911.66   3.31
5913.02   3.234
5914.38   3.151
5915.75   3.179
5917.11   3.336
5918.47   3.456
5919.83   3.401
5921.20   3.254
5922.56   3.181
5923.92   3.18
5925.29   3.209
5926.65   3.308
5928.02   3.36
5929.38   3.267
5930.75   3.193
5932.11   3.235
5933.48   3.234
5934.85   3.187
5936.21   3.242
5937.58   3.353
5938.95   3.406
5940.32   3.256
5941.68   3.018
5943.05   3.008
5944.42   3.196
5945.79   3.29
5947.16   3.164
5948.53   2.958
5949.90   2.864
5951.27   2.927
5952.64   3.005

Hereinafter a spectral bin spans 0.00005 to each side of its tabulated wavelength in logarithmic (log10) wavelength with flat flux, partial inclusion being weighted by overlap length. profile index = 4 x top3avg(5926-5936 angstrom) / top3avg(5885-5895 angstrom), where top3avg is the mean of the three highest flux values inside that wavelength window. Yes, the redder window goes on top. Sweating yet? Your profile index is 4.6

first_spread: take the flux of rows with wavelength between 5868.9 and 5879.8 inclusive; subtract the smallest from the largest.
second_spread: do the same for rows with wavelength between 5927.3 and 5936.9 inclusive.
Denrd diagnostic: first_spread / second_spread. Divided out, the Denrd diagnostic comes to 3.4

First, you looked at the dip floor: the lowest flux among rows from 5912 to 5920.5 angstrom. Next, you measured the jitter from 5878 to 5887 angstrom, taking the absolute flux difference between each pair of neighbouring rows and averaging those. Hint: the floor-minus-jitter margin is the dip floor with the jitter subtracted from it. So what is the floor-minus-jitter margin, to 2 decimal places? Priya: 3.03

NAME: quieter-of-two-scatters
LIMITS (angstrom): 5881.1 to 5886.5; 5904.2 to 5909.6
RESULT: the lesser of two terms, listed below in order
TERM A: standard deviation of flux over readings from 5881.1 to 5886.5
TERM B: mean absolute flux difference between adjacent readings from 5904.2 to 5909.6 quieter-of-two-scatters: 0.062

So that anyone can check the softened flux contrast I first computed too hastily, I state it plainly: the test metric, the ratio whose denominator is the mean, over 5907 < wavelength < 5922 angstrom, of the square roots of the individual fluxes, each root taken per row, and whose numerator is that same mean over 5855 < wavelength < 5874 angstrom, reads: 1.01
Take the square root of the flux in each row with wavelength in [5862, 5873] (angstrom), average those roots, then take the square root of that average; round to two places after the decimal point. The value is 1.35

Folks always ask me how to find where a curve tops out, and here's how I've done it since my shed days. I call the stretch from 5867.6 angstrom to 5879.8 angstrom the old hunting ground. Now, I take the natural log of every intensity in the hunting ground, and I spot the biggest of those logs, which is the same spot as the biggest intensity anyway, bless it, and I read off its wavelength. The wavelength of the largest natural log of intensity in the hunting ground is 5876.38 angstrom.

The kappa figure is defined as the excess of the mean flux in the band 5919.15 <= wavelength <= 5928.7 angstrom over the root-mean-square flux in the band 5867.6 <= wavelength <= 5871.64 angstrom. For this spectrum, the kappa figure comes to -0.2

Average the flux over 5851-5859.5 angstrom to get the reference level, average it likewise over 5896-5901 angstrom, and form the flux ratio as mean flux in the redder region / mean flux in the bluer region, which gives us 0.90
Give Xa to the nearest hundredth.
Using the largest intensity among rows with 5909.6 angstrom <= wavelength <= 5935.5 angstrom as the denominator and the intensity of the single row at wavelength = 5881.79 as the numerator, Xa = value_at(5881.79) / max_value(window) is 0.95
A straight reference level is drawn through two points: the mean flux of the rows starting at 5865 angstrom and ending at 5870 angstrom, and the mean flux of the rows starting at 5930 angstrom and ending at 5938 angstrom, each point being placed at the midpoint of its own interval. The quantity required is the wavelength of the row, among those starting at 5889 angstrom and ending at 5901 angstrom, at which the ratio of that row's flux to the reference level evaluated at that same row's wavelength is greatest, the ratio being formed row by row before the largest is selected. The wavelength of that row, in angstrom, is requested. 5900.78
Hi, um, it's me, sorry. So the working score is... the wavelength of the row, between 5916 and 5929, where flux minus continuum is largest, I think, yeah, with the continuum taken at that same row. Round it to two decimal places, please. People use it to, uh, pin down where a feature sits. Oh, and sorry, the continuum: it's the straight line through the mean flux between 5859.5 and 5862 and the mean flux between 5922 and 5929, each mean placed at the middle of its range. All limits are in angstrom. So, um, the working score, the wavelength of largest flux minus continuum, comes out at 5918.47 angstrom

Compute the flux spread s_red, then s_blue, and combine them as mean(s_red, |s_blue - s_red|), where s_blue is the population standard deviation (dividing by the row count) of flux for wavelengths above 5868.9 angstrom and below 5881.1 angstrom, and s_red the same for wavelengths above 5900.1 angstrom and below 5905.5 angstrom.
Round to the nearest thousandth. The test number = 0.112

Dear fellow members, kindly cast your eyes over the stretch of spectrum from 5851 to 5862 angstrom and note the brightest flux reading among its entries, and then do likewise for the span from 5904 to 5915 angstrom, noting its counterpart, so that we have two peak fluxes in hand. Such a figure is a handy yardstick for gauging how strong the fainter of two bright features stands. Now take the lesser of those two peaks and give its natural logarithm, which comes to 1.20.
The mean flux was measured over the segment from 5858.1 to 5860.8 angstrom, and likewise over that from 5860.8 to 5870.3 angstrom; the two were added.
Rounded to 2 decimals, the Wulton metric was 6.50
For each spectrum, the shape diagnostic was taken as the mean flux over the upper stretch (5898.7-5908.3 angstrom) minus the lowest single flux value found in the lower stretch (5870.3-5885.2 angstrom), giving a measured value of 0.0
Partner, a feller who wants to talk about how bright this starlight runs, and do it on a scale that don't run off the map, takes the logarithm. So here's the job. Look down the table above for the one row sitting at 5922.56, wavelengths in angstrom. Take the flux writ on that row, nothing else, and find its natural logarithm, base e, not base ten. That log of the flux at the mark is 1.16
